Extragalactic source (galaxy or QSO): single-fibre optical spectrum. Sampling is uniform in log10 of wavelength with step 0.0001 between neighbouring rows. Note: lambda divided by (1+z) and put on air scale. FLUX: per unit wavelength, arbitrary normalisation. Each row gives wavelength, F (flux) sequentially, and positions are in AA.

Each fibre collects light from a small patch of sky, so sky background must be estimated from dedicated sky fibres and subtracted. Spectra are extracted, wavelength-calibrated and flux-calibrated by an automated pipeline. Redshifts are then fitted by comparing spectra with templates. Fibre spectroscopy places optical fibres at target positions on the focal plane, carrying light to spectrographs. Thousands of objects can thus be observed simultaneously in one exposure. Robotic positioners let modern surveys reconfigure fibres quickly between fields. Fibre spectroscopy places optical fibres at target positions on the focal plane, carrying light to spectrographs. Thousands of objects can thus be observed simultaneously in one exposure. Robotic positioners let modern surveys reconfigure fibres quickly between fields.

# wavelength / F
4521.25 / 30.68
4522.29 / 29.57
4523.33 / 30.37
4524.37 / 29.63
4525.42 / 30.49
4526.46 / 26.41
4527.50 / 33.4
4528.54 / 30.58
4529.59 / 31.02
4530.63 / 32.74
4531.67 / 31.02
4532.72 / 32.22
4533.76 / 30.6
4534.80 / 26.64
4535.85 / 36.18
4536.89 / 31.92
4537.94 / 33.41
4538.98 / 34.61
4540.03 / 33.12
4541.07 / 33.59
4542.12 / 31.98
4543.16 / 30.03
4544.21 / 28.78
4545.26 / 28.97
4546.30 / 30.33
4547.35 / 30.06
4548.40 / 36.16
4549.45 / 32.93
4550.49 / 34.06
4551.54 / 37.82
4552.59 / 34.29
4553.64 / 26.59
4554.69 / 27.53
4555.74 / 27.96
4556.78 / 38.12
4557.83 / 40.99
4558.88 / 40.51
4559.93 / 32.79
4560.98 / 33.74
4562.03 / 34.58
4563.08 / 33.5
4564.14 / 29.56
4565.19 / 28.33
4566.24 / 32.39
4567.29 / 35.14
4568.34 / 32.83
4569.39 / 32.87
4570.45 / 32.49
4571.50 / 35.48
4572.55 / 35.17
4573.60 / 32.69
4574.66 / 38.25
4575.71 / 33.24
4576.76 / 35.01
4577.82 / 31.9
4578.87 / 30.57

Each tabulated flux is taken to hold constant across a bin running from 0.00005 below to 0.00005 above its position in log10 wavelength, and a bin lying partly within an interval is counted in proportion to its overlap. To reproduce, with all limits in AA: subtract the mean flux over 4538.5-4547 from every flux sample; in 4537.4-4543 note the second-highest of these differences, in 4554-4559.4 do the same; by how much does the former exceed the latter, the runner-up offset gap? -6.9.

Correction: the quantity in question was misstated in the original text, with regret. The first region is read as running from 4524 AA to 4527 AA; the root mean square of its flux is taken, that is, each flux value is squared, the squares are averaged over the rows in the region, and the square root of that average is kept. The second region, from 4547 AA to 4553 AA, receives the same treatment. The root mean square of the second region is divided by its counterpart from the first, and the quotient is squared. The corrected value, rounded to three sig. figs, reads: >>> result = 1.41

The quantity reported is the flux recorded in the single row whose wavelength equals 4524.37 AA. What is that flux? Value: 29.63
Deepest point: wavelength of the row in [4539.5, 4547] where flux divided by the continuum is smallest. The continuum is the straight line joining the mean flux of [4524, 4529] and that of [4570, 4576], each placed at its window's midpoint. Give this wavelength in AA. 4544.21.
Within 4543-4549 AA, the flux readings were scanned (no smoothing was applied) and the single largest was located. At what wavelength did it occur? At 4548.40 AA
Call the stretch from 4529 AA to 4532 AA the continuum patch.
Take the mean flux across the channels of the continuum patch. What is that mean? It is 31.6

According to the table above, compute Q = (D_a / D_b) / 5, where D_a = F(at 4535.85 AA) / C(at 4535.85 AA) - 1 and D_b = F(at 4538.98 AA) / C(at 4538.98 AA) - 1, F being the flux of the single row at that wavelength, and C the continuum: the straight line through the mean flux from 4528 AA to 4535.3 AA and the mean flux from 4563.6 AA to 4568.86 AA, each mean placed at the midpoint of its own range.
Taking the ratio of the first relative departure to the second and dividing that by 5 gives 0.3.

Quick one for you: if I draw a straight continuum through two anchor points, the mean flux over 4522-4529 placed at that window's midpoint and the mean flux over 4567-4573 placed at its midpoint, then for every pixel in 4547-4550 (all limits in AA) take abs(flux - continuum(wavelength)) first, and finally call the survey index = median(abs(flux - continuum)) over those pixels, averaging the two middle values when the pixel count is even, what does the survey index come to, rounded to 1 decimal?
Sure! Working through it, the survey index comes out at 1.9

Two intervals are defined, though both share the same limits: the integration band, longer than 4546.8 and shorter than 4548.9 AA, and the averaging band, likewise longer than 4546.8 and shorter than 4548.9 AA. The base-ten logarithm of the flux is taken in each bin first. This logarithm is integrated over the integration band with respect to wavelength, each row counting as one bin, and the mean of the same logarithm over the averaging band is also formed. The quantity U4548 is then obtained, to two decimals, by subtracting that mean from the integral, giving 1.66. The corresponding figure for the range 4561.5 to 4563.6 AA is 1.69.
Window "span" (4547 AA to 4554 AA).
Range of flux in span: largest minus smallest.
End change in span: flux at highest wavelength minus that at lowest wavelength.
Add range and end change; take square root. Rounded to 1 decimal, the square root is 2.8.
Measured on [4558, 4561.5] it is 1.0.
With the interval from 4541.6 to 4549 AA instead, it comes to 3.4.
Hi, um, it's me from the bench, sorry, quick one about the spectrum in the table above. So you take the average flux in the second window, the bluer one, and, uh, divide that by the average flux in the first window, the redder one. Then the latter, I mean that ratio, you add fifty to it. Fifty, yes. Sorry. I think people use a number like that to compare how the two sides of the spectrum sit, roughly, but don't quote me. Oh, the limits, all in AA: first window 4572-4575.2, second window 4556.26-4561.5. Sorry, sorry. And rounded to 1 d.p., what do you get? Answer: 51.1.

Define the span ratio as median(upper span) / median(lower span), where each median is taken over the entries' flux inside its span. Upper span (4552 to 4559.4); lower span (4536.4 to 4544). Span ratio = 1.04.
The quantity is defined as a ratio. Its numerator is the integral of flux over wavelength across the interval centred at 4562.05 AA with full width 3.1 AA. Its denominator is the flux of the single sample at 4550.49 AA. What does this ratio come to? 3.1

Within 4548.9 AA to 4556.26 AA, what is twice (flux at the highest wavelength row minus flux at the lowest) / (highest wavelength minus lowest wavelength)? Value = -1.6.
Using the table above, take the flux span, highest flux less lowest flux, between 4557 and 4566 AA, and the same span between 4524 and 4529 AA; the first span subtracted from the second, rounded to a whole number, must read -6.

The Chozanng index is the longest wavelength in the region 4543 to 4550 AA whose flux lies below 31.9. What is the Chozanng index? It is 4547.35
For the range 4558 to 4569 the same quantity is 4565.19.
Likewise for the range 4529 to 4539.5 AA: 4534.80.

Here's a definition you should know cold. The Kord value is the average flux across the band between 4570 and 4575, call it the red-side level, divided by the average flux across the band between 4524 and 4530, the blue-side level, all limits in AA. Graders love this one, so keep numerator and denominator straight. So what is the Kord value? 1.15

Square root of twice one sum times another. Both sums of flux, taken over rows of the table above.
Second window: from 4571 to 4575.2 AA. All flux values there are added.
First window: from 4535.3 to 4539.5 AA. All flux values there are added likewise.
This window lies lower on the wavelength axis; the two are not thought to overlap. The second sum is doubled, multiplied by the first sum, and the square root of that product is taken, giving 196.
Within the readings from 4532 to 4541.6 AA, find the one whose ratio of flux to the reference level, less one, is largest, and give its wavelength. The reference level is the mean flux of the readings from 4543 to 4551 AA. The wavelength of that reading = 4535.85 AA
